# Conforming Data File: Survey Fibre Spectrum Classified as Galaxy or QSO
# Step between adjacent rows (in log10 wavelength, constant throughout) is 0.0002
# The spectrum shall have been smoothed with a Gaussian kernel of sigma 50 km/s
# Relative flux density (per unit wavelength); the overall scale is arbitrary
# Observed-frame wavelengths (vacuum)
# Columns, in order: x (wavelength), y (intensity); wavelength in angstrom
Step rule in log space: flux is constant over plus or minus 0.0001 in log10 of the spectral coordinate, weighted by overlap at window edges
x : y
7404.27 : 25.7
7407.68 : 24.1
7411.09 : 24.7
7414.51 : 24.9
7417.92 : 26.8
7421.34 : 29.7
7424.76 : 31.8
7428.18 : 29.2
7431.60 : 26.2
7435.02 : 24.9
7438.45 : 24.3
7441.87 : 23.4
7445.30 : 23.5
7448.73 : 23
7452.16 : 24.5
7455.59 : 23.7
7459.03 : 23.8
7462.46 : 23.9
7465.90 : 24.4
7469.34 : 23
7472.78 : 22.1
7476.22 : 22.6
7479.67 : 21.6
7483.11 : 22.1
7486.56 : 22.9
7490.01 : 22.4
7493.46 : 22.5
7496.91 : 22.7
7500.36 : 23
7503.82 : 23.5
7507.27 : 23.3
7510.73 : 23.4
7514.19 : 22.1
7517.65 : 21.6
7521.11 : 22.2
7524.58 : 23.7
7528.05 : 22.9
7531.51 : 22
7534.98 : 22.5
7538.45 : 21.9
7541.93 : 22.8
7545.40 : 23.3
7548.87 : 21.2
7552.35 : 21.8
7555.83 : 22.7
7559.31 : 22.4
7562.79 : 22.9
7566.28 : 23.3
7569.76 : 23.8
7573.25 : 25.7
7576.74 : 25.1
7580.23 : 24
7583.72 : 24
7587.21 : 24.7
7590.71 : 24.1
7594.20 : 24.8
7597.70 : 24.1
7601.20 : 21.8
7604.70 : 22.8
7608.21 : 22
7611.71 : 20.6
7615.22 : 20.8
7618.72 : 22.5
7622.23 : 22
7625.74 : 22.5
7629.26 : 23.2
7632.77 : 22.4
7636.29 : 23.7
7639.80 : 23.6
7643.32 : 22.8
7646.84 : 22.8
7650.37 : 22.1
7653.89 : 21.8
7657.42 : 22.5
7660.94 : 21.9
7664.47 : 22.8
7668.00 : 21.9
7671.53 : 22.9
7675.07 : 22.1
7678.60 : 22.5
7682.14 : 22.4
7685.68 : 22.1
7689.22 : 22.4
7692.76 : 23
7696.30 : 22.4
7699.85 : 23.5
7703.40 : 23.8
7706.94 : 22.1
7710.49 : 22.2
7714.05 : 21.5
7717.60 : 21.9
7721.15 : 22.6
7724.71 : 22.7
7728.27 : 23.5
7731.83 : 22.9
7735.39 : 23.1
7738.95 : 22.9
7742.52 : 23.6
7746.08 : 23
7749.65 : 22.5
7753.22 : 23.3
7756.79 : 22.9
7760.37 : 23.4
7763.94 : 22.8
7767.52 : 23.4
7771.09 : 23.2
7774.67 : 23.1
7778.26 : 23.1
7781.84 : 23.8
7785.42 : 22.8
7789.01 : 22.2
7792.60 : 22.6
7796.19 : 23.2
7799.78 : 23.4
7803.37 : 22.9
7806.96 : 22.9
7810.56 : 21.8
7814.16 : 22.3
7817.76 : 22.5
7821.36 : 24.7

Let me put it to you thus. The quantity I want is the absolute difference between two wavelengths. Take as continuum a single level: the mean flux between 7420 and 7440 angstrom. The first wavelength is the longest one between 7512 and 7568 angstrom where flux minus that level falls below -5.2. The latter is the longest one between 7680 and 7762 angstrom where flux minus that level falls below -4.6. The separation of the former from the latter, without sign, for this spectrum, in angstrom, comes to 197.5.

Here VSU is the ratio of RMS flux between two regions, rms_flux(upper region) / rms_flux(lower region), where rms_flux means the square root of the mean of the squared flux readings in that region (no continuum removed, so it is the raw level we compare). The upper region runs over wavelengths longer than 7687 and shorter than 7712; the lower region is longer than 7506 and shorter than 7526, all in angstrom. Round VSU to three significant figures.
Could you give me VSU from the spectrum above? 1.00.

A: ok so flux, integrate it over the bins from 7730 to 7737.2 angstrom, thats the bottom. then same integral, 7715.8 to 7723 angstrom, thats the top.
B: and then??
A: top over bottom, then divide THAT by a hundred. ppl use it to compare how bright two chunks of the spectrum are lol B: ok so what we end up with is 0.0097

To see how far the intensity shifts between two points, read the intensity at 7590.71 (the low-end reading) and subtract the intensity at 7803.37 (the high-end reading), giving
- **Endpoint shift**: 1.2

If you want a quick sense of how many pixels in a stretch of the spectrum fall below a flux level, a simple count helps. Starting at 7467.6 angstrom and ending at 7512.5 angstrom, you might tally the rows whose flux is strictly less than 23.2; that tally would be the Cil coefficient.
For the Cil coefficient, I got 10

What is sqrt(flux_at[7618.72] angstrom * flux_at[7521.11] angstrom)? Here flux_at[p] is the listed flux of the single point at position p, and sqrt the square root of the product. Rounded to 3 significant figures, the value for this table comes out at 22.3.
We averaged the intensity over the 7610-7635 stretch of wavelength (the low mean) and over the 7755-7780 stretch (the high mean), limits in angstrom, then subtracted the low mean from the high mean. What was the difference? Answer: 1.1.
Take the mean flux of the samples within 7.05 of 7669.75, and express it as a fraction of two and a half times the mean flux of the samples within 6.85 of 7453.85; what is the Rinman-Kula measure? 0.378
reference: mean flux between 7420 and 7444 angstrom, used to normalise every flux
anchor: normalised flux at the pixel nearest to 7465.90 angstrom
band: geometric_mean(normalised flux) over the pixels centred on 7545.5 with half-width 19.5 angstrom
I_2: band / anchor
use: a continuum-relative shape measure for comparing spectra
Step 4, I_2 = 0.92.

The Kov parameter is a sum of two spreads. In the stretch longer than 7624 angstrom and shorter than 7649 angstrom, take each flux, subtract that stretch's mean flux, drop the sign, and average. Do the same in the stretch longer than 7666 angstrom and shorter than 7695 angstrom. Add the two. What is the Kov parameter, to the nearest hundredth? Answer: 0.72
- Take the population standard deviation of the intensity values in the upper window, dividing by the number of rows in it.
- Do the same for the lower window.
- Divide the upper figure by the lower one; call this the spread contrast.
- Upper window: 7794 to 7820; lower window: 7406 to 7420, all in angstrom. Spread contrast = 0.51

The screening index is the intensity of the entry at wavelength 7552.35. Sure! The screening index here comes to 21.8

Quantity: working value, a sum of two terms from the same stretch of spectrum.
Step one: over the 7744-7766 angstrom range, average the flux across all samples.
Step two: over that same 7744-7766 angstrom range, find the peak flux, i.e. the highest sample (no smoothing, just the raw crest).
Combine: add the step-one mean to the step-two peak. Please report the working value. 46.4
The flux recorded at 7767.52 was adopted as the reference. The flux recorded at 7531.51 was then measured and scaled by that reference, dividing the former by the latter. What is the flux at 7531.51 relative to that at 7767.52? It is 0.940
